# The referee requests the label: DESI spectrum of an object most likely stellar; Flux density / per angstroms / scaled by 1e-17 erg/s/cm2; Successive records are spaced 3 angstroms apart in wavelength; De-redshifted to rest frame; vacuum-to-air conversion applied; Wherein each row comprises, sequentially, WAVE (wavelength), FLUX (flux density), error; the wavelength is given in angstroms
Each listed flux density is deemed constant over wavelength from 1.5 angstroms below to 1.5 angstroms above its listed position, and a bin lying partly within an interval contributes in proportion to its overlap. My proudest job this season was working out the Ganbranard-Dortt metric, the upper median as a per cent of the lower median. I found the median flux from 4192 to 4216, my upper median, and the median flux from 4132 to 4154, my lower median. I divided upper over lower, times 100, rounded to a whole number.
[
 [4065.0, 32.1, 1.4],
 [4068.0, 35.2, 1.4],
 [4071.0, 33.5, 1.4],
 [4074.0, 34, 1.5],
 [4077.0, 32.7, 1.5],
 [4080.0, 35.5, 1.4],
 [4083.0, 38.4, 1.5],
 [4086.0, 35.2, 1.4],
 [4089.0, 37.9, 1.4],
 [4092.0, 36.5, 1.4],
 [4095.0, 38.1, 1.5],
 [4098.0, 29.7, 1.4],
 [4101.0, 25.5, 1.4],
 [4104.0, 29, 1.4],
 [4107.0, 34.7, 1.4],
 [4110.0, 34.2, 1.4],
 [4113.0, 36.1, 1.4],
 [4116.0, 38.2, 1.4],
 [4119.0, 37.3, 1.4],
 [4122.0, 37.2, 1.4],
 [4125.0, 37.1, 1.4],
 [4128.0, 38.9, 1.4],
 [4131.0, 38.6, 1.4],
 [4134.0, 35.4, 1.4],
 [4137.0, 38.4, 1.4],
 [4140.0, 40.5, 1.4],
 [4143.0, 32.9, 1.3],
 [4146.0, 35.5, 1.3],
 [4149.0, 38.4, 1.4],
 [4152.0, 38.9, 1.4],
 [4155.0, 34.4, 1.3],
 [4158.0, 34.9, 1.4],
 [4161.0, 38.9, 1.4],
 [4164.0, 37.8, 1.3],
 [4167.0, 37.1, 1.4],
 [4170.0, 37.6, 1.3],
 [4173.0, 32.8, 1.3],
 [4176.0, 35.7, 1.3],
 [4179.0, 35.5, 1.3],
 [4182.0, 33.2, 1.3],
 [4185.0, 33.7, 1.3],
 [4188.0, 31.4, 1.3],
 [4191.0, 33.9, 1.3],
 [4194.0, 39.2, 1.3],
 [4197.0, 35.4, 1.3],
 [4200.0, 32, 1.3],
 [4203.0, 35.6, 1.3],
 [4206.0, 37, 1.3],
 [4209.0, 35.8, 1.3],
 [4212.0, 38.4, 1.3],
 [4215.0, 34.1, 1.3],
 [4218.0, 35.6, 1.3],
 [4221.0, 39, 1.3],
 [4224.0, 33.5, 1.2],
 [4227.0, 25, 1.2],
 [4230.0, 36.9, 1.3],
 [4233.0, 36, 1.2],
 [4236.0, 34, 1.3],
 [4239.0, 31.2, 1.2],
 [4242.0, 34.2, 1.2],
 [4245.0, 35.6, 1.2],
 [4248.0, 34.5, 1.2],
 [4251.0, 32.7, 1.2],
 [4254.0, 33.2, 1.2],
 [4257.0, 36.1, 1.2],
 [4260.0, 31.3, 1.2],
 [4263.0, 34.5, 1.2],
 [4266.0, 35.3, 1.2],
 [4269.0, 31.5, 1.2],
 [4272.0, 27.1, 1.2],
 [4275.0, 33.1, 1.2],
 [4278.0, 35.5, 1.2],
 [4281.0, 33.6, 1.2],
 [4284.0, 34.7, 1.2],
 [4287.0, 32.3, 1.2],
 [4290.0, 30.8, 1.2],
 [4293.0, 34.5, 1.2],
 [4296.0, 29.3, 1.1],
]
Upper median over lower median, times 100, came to 93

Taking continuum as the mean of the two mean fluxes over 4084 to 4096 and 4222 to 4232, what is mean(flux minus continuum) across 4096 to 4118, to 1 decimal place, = -1.9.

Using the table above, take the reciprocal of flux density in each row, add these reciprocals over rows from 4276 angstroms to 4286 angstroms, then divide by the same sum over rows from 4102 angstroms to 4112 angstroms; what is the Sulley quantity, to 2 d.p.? 0.94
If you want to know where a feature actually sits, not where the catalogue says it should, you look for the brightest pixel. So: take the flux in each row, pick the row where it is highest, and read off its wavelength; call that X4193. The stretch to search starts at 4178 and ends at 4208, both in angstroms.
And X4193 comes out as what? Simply 4194.0 angstroms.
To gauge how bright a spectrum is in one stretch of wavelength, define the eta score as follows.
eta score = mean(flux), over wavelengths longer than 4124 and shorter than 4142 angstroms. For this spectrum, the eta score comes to 38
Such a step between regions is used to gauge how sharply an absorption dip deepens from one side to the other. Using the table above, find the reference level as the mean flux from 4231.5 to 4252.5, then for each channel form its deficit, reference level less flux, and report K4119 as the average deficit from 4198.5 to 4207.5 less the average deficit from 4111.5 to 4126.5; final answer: 2.3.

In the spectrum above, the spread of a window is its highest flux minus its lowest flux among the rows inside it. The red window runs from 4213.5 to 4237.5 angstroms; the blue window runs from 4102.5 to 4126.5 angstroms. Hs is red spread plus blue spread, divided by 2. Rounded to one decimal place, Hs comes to 11.6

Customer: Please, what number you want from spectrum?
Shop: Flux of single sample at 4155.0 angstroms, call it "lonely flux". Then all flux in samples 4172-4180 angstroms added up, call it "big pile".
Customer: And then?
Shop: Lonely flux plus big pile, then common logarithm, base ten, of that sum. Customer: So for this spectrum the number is 2.14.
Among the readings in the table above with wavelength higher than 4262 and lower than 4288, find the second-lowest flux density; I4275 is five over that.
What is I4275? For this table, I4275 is 0.159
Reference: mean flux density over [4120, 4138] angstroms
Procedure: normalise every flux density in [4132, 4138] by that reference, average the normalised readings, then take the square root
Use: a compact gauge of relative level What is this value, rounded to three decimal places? 0.991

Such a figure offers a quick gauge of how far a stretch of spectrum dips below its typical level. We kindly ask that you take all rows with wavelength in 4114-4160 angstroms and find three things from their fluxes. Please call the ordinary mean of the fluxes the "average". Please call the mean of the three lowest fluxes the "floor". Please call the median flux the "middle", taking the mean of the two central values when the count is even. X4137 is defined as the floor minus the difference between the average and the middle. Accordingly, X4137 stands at 34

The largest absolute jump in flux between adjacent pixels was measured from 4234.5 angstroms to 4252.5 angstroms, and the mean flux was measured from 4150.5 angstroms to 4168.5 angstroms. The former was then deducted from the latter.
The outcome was 34.0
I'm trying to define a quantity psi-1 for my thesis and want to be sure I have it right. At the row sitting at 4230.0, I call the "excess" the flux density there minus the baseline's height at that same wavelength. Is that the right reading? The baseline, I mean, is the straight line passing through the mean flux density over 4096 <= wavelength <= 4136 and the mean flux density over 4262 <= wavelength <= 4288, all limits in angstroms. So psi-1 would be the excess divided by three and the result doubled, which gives 2.2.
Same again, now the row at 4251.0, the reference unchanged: -0.4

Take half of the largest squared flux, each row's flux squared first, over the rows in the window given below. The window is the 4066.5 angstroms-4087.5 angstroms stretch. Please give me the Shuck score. 737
